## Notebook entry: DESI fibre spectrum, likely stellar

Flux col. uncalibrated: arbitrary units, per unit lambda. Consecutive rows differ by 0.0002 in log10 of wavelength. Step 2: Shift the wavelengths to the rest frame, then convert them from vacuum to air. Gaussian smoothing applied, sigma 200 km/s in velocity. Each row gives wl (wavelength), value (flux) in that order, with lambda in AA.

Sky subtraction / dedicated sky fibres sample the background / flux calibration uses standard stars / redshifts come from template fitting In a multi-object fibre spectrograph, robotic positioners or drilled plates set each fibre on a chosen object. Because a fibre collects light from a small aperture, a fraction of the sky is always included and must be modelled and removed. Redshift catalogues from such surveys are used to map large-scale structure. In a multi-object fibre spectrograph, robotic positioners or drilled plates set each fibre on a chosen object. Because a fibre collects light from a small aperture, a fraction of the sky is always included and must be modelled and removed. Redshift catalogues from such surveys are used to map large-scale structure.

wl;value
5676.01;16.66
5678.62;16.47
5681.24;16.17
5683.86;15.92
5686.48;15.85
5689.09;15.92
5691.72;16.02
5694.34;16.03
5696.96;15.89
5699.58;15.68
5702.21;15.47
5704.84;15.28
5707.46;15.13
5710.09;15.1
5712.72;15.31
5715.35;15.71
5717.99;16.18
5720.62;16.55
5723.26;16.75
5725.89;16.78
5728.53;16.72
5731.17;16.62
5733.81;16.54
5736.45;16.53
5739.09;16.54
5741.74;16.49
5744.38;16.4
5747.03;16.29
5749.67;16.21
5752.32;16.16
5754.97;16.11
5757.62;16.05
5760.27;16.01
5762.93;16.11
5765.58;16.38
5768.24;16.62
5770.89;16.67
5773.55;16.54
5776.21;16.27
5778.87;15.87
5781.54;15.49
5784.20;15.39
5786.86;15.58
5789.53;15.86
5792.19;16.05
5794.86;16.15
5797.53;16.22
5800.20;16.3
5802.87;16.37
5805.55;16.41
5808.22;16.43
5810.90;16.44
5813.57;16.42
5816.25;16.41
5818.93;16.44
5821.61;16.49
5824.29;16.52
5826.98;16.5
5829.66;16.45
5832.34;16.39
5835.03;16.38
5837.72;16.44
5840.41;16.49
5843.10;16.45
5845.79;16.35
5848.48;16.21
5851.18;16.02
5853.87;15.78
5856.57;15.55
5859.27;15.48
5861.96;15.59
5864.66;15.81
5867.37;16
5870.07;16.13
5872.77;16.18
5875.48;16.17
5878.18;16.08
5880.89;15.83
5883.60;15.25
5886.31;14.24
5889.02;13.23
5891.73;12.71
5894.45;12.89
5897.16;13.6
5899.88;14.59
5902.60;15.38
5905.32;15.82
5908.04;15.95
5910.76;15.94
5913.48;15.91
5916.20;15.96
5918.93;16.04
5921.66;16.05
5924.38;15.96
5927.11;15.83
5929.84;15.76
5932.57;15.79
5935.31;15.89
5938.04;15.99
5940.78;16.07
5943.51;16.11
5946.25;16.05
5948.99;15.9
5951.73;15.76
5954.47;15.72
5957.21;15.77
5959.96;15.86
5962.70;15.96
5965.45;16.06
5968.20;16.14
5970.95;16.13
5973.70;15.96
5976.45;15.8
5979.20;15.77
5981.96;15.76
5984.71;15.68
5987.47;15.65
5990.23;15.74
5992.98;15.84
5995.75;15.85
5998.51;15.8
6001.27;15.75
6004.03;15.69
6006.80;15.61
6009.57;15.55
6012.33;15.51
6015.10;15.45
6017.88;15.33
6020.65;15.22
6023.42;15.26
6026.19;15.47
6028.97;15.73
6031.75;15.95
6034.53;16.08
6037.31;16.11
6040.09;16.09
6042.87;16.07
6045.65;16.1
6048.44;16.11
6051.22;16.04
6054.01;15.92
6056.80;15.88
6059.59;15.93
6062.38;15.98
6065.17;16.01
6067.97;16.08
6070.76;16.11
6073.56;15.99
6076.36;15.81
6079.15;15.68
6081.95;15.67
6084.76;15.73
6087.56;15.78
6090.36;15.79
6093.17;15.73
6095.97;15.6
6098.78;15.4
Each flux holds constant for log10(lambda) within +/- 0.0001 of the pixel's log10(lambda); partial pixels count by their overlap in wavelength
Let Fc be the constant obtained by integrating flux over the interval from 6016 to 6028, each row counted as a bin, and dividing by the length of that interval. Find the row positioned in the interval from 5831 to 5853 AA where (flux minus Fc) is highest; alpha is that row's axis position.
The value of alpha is 5840.41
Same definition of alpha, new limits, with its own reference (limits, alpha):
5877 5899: 5878.18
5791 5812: 5810.90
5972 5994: 5973.70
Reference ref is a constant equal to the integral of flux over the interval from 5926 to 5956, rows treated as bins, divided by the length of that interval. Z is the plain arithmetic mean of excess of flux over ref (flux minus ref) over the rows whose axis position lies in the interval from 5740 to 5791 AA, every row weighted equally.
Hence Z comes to 0.23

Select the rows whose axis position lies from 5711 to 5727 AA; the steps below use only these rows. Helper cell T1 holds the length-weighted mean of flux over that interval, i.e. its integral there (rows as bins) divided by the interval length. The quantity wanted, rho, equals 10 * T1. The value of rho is 162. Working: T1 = 16.2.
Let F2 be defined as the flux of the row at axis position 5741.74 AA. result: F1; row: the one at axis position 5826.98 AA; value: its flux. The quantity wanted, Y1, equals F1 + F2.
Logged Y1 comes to 33.0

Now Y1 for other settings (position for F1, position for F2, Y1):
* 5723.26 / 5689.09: 32.7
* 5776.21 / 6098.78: 31.7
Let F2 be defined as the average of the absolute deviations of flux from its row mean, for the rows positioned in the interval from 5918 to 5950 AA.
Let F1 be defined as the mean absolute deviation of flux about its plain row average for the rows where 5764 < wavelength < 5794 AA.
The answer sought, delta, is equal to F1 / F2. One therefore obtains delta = 3.9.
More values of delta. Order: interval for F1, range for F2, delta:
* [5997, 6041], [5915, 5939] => 2.6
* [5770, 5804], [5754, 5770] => 1.7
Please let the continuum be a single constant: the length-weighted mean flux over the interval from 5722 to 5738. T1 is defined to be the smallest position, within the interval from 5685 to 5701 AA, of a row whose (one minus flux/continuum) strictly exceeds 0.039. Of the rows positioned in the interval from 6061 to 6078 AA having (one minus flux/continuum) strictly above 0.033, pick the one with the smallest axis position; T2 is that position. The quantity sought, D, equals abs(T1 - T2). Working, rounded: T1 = 5686.48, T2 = 6062.38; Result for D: 375.9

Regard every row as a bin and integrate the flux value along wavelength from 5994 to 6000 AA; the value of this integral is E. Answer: 95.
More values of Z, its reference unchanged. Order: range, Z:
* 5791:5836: 0.48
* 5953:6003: -0.05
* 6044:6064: 0.10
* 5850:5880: -0.01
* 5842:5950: -0.33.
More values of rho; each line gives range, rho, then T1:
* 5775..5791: 157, 15.7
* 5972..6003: 158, 15.8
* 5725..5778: 164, 16.4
